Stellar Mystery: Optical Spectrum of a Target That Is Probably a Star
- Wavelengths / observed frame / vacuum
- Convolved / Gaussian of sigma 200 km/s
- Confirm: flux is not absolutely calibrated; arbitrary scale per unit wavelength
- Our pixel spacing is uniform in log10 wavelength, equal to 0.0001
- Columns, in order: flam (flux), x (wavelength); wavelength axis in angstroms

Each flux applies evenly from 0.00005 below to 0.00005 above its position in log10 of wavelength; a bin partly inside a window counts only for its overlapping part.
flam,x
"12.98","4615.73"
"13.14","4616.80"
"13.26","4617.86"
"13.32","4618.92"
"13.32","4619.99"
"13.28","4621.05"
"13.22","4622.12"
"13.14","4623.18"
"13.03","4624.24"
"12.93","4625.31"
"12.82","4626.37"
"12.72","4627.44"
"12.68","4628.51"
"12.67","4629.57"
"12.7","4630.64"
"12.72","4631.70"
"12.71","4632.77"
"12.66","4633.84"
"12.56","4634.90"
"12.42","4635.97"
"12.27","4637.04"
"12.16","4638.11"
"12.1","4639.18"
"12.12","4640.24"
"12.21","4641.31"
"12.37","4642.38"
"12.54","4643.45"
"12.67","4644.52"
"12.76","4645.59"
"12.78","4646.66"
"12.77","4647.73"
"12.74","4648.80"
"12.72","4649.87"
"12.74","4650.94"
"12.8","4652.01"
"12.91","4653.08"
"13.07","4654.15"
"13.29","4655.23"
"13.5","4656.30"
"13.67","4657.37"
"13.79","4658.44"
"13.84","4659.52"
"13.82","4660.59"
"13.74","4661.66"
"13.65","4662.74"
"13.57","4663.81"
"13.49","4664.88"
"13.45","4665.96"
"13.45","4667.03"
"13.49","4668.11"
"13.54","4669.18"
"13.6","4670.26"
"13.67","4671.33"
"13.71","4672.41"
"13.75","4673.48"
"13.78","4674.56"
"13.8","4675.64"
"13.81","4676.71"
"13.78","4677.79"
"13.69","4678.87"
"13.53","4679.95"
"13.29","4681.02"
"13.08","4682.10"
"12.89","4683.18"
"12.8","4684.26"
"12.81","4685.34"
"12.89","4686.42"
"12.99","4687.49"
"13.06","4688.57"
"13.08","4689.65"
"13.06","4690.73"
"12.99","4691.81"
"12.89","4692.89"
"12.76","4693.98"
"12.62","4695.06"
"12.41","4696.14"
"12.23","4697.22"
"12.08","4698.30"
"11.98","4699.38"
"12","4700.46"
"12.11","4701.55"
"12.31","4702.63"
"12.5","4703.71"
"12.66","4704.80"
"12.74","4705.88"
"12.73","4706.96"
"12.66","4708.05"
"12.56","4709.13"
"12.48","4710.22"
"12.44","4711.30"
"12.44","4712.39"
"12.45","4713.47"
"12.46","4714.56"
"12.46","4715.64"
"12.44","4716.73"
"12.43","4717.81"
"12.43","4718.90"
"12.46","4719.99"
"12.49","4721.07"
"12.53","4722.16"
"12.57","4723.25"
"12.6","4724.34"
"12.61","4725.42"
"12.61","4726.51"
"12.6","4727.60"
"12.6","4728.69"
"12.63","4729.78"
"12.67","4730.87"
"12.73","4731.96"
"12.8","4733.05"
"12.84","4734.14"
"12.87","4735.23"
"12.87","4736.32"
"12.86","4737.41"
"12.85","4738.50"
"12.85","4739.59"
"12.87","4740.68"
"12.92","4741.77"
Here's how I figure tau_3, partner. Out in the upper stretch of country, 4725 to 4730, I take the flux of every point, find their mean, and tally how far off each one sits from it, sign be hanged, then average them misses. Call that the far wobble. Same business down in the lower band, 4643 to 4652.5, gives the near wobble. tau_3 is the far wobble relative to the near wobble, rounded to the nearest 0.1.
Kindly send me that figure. 0.1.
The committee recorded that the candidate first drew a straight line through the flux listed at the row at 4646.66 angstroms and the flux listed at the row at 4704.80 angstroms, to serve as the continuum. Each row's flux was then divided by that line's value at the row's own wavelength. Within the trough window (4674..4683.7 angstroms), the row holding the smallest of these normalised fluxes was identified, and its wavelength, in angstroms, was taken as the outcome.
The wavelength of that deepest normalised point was 4683.18 angstroms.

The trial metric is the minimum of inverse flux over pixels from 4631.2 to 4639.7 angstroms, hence 0.0786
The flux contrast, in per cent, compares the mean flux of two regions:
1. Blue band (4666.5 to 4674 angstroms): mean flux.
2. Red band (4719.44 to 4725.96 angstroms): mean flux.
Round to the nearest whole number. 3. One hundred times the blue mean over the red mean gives 108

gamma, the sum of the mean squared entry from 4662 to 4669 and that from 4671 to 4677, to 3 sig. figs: 372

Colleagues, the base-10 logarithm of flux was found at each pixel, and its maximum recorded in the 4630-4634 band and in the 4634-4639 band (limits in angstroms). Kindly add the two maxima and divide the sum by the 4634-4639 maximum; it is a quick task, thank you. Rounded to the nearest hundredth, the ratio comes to 2.01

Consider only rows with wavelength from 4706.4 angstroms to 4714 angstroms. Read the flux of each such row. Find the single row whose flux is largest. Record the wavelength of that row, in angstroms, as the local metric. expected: 4706.96 angstroms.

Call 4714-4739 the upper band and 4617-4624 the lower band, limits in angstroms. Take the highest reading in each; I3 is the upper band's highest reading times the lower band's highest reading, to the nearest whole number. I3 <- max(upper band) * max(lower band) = 171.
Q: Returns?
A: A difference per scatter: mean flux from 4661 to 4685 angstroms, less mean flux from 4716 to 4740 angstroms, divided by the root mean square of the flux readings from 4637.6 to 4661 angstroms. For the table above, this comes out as 0.068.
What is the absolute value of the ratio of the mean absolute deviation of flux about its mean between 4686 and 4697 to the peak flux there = 0.013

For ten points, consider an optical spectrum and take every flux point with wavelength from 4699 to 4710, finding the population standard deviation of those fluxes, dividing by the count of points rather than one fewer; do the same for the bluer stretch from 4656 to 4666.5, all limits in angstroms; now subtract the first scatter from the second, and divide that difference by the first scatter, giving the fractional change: -1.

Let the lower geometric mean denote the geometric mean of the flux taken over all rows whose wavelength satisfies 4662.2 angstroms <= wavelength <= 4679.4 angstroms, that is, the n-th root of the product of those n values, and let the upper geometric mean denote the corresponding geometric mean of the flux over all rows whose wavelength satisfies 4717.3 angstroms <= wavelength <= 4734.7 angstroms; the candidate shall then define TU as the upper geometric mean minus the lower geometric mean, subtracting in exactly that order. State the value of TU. -1.0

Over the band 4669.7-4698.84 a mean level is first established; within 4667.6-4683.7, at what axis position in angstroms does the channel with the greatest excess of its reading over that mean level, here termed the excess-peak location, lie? 4676.71 angstroms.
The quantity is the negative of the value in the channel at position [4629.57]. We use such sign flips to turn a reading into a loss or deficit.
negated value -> -12.7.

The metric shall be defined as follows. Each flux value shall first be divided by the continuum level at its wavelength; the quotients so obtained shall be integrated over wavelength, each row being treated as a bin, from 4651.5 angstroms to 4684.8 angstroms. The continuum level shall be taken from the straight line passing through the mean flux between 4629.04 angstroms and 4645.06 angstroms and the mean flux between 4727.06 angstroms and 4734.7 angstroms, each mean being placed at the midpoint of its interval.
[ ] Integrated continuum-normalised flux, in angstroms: 36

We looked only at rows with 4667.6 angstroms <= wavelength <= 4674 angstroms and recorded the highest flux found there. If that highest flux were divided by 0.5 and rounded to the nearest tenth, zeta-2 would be 27.5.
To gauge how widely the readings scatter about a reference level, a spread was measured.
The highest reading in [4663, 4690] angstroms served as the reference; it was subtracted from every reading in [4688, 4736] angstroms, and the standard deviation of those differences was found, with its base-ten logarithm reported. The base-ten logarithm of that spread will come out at -0.59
